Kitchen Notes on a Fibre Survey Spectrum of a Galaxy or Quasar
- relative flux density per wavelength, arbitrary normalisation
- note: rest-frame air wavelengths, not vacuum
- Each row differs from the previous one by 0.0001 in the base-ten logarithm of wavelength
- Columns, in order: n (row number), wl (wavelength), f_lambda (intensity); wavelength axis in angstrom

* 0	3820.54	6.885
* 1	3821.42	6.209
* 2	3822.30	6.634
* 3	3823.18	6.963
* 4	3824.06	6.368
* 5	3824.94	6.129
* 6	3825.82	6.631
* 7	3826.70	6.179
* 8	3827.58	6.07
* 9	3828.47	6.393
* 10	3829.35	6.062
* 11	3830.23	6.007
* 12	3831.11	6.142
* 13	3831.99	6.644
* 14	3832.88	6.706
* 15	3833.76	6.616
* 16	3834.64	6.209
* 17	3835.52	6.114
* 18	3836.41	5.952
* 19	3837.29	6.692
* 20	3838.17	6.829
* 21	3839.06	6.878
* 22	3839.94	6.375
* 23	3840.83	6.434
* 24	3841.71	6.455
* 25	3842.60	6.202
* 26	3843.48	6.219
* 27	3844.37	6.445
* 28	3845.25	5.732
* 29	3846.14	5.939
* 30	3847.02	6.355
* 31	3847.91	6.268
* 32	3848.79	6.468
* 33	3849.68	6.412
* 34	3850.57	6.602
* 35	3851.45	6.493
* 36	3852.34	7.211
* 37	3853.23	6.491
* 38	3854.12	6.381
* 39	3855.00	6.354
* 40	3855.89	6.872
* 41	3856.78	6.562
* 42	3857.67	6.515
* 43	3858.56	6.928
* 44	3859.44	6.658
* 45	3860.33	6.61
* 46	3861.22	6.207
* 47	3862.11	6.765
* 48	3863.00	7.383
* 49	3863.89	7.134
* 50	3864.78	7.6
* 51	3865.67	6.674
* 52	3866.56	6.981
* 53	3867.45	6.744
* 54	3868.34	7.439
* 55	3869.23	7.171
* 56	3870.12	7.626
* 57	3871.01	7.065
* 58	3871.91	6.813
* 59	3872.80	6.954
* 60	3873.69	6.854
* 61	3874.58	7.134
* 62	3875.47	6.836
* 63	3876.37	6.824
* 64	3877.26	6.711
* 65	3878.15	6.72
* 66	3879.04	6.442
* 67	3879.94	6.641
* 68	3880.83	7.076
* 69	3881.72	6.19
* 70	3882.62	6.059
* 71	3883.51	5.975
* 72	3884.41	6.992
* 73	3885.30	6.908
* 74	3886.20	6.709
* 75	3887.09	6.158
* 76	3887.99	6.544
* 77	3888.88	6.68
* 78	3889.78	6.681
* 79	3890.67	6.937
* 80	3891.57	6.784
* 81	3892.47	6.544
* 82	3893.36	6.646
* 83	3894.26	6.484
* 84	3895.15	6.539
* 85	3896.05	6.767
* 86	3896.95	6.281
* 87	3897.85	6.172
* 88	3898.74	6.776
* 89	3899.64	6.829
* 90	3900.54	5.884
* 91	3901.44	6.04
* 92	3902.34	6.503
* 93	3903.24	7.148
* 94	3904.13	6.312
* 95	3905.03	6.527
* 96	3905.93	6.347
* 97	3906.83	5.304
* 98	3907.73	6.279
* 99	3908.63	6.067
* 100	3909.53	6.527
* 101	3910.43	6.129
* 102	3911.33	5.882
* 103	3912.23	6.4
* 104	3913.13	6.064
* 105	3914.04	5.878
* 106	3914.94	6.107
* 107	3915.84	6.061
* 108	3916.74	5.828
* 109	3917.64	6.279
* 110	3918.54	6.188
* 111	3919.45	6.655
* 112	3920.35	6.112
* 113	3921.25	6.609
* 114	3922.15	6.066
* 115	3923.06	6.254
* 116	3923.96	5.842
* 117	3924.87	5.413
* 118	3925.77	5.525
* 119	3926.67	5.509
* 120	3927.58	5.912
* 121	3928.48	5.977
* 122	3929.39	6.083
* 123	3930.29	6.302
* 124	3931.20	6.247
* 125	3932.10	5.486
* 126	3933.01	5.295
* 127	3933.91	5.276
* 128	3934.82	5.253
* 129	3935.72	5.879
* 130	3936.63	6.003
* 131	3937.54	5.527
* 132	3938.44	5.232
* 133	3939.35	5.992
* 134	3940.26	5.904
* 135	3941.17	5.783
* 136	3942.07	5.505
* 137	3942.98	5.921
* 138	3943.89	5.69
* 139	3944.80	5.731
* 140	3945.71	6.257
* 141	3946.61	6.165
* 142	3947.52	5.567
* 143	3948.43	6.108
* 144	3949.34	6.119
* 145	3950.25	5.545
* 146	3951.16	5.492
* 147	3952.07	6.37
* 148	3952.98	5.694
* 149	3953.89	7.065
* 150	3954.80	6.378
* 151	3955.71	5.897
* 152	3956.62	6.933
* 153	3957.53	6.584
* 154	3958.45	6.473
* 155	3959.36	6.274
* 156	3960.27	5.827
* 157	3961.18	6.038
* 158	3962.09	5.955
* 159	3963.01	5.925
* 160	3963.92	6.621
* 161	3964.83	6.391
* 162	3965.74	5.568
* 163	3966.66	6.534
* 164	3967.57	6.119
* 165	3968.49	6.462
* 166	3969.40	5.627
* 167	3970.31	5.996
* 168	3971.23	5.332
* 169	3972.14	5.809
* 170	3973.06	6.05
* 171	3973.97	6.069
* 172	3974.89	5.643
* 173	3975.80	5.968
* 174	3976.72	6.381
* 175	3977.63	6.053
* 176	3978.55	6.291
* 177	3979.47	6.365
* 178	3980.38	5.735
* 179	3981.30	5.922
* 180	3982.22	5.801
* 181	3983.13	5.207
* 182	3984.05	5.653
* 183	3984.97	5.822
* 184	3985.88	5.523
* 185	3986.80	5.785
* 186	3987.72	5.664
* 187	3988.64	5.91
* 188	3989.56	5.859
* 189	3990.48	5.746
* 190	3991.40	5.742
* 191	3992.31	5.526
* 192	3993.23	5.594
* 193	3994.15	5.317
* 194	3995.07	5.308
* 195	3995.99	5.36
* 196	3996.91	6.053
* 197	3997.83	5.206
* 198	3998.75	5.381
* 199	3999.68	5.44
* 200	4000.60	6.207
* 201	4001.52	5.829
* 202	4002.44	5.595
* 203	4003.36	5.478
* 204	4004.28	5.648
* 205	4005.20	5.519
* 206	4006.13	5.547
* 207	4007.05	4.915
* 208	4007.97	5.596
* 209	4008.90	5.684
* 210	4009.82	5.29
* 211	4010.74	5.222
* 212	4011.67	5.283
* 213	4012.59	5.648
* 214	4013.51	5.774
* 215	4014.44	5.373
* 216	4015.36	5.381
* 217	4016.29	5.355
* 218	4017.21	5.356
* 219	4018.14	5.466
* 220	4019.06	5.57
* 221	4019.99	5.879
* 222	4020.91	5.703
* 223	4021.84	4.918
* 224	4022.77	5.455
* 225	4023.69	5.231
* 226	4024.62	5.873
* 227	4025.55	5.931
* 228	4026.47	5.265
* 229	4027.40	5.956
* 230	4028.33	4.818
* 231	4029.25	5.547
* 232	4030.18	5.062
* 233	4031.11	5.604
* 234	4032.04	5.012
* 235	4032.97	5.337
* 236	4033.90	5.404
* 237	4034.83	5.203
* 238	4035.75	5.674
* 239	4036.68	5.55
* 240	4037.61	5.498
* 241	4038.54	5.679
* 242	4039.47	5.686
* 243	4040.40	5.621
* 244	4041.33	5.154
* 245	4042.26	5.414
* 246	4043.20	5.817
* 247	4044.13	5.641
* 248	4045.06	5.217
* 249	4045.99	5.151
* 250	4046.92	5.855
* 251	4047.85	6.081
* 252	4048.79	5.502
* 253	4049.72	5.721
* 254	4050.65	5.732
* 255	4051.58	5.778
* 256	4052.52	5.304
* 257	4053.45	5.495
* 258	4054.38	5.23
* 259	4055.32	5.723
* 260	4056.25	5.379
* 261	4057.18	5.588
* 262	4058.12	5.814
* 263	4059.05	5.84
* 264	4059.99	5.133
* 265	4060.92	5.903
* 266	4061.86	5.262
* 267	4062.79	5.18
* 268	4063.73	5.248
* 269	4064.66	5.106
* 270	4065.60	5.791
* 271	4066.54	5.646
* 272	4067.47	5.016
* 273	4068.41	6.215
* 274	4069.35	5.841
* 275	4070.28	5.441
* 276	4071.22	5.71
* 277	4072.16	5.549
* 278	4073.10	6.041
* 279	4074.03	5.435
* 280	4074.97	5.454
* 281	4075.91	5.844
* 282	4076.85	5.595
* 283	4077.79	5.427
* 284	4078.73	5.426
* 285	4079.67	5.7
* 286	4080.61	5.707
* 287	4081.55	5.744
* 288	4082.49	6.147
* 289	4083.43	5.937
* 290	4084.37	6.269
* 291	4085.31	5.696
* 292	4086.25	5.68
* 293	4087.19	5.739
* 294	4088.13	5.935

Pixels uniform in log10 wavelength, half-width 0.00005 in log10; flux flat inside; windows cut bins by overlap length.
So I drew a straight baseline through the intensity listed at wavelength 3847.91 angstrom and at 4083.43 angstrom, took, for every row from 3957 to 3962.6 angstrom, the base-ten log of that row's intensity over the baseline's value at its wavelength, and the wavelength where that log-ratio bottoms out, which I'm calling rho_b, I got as 3960.27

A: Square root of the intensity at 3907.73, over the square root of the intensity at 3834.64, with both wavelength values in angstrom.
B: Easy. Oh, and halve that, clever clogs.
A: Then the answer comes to 0.503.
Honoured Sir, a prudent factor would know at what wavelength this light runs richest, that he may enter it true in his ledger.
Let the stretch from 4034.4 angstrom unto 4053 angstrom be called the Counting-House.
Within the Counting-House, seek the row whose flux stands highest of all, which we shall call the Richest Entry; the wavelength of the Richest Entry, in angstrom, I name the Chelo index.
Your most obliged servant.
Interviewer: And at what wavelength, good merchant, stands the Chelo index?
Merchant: 4047.85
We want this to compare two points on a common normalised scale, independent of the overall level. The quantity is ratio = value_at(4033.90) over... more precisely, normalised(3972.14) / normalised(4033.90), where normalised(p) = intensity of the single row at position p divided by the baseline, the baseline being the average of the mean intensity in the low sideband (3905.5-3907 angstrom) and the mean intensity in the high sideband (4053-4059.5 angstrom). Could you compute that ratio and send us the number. 1.07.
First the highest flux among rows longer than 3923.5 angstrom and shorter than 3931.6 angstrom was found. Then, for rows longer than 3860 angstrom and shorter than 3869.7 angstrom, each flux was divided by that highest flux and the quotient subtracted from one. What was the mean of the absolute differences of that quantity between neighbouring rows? 0.075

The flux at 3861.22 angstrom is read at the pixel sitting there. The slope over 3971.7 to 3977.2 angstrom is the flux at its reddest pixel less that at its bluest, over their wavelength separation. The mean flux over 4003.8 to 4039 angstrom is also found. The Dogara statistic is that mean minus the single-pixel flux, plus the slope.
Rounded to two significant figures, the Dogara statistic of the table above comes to -0.63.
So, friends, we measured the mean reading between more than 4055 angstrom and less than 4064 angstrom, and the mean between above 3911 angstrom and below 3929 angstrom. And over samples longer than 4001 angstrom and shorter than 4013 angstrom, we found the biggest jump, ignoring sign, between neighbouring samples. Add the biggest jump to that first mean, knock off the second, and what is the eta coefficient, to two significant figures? 0.16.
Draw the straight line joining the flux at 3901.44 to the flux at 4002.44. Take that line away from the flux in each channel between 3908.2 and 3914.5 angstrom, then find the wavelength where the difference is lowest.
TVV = 3911.33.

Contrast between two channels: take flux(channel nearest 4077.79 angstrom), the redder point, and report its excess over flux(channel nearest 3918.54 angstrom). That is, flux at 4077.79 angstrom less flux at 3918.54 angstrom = -0.8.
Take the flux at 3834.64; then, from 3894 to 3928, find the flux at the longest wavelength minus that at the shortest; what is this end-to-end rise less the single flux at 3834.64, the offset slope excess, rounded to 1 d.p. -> -6.8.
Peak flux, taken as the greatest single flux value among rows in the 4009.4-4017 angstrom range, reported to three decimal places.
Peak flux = 5.774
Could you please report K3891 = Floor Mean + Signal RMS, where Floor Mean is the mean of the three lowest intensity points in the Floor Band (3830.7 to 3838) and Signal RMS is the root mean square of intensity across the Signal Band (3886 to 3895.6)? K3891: 12.7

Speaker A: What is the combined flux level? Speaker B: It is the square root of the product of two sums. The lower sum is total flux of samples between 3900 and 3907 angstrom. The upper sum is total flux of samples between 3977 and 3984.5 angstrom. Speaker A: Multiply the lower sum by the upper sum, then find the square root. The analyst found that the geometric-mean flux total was 48.5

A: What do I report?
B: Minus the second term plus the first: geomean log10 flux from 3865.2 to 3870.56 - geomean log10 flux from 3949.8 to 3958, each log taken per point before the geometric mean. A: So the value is 0.060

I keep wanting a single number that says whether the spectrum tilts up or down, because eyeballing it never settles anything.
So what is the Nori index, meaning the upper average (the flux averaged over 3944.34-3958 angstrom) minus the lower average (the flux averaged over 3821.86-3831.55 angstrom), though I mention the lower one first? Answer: -0.2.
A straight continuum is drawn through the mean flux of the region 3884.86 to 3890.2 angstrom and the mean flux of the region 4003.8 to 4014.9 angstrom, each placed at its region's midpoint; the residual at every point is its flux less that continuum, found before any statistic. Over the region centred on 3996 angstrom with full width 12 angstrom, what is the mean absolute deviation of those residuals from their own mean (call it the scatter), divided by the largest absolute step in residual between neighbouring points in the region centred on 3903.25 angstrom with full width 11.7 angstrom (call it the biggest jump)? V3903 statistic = 0.24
